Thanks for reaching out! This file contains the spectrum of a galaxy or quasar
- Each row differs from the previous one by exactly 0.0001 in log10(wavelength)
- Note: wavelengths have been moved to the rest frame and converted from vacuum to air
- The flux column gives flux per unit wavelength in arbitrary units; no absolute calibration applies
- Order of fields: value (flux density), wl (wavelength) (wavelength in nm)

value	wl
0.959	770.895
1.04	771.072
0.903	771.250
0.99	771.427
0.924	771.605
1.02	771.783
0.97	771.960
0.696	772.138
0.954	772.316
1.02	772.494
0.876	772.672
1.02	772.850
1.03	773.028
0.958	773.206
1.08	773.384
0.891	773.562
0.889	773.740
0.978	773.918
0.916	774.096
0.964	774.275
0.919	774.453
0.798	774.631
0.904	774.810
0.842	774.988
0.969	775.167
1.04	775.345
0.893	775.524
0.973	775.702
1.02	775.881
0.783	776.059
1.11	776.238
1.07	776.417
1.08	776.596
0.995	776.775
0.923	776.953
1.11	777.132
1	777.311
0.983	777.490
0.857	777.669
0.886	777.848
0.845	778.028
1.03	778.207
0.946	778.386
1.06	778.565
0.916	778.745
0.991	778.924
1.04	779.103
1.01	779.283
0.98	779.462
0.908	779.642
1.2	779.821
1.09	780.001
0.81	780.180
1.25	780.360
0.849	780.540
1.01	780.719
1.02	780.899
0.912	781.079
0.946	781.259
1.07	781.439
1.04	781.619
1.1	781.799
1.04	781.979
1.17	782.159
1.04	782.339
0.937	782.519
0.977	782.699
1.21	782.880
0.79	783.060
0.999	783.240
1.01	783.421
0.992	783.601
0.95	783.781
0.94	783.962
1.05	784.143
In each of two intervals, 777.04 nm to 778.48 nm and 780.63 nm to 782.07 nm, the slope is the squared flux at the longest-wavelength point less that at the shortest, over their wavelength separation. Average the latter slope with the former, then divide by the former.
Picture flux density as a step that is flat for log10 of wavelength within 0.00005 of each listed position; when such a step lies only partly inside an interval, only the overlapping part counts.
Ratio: 0.4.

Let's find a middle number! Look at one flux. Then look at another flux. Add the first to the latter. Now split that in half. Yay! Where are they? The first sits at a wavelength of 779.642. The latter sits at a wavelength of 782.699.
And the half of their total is 0.94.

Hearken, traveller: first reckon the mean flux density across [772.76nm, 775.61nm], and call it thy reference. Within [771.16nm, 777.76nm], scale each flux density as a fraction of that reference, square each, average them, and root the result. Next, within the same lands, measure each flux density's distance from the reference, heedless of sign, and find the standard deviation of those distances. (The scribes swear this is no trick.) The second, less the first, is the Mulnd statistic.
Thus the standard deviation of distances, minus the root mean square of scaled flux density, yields -0.96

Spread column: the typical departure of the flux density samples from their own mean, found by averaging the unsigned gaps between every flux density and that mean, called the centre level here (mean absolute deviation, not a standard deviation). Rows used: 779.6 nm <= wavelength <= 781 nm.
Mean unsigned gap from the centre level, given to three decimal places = 0.123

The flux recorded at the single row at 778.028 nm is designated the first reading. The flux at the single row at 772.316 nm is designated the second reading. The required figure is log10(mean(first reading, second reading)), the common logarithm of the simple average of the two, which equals -0.05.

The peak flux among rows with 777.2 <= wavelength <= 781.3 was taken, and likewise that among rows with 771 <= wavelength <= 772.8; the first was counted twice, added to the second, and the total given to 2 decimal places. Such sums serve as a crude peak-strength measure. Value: 3.54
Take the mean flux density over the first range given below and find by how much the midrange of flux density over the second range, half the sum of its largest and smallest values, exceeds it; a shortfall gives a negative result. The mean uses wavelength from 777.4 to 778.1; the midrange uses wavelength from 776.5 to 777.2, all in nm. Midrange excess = 0.12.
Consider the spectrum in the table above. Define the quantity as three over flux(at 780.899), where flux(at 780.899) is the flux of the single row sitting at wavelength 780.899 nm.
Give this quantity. 2.94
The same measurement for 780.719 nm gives 2.97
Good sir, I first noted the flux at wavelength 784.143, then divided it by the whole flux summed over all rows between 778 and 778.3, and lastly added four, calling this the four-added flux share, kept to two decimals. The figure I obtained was 4.56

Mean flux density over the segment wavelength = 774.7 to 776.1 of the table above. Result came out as 0.93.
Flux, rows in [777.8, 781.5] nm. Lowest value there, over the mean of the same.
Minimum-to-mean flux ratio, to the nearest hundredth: 0.82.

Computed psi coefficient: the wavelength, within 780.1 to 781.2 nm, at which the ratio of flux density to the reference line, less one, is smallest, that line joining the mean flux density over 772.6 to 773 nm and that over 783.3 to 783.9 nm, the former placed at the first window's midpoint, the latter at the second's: 780.180 nm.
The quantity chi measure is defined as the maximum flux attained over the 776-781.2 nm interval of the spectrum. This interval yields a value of 1.25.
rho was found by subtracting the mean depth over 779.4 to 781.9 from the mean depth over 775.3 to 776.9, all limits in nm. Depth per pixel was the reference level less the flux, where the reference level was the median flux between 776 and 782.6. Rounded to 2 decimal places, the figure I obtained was 0.02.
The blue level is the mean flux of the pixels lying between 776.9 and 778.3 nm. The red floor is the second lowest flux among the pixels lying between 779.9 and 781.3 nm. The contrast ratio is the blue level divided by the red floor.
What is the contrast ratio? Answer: 1.12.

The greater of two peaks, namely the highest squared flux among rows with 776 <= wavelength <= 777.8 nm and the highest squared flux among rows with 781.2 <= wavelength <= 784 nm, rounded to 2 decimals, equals 1.46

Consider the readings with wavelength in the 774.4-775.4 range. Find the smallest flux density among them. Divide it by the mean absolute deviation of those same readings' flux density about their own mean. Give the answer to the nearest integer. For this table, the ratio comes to 12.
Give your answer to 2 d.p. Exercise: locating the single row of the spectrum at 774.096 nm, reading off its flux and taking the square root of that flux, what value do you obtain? 0.96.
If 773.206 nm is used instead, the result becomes 0.98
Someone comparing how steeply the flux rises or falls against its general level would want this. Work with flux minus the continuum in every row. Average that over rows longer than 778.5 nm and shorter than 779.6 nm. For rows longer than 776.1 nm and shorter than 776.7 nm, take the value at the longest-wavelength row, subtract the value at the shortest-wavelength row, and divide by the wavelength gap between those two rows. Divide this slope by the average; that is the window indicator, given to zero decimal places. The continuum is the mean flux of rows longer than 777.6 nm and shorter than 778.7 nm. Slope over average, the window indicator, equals -1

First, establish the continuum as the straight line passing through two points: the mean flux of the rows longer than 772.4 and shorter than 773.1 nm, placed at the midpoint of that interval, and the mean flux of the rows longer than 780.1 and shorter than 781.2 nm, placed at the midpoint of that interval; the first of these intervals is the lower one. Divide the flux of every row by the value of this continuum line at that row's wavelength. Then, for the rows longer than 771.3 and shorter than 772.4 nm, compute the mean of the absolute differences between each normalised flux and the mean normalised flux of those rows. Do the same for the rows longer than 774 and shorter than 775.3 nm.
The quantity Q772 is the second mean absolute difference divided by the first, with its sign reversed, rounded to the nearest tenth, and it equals -0.6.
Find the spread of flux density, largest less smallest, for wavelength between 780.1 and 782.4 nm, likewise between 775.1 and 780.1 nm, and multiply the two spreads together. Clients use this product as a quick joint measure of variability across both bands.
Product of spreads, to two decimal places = 0.18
